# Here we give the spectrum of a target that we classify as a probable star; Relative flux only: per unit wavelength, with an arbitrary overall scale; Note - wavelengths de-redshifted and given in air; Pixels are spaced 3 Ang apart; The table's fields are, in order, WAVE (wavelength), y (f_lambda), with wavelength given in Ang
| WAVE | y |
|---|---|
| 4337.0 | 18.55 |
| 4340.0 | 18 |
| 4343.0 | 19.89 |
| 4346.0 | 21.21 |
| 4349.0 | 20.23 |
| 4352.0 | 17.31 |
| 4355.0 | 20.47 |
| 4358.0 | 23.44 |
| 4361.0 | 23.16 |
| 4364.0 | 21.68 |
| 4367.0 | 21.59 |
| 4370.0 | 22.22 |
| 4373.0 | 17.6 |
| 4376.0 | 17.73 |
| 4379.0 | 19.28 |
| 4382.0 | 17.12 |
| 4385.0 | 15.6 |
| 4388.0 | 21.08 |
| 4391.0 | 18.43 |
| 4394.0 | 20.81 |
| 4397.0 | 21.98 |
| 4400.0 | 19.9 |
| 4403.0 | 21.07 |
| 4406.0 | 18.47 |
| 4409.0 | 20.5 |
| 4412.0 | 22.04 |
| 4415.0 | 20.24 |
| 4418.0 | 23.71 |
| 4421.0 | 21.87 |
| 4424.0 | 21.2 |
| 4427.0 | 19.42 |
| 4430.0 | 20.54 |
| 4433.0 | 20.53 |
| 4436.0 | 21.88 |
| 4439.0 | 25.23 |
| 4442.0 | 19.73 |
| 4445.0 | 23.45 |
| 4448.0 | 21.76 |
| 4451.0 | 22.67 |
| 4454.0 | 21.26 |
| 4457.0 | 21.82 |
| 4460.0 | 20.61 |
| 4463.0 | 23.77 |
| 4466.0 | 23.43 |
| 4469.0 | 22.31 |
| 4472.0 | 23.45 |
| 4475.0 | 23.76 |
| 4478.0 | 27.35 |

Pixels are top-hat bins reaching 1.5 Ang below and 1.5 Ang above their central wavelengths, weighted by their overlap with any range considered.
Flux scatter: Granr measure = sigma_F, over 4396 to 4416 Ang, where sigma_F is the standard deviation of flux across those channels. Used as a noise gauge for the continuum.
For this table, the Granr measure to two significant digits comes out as 1.2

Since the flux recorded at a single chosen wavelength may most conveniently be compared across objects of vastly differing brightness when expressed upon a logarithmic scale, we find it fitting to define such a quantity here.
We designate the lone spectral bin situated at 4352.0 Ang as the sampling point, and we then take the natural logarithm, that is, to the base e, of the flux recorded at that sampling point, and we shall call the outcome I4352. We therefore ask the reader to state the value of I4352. 2.85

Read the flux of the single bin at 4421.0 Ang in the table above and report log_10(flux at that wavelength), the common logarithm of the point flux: 1.34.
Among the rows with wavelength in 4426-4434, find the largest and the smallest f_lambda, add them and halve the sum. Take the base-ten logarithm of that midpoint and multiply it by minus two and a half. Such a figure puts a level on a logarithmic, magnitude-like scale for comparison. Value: -3.25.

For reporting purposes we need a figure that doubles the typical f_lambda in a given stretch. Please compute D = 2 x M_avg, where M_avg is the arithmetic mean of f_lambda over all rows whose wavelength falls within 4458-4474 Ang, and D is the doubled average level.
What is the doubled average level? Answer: 45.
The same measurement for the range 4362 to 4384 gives 39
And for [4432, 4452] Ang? 44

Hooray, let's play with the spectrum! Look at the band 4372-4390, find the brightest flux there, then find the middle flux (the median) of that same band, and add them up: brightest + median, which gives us 38.7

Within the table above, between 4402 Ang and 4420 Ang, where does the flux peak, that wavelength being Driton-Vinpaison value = 4418.0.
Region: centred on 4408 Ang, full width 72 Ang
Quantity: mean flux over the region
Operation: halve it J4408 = 10.1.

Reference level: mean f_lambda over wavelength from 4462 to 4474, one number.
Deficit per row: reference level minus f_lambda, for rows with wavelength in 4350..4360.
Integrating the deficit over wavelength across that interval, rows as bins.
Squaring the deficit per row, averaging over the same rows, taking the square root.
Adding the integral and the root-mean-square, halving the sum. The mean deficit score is 15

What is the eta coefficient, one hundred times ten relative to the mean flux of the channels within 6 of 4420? 46.0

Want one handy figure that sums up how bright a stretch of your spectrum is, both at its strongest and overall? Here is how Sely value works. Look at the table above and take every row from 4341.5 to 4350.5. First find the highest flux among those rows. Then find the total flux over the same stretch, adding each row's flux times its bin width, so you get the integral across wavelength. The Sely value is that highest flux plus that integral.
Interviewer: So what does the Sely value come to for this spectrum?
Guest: 205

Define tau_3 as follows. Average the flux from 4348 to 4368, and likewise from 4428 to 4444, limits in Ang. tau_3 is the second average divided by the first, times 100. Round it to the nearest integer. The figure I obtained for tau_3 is 102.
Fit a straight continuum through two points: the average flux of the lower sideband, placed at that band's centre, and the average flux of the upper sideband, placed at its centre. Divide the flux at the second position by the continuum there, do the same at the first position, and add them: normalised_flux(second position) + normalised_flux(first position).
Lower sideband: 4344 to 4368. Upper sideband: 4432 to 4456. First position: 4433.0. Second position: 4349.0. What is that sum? 1.90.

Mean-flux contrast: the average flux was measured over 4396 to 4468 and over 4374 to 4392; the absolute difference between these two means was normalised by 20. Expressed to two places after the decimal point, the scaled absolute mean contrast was 0.17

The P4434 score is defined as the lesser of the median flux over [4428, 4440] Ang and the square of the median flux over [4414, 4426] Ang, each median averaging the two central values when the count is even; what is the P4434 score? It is 21.2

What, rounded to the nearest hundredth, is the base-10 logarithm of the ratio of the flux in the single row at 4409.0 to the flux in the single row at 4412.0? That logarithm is -0.03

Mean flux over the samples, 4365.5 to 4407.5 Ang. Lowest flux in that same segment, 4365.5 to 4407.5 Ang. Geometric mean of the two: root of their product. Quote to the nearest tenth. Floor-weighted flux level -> 17.4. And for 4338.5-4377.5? 18.8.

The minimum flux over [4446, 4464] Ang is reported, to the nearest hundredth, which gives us 20.61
